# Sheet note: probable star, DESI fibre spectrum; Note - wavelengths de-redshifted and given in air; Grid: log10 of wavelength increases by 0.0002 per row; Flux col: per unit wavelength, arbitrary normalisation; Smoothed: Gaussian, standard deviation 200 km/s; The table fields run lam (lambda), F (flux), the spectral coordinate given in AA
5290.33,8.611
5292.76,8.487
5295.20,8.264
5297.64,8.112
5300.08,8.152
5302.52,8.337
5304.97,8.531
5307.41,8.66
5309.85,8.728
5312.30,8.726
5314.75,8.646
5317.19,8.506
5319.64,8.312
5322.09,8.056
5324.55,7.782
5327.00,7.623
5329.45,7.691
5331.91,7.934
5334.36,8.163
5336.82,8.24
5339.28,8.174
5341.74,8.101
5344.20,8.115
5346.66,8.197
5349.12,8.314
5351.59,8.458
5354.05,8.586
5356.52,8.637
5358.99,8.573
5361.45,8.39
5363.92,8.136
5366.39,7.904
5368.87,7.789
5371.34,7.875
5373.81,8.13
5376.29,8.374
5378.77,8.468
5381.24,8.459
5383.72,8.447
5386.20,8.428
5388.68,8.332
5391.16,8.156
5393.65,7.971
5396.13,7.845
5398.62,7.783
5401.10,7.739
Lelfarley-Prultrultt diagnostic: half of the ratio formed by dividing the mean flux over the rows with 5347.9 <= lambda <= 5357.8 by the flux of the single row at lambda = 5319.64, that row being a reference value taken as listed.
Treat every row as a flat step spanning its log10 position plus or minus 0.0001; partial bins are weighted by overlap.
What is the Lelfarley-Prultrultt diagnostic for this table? 0.51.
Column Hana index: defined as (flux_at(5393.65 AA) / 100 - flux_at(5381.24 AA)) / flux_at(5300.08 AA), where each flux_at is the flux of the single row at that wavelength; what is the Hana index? -1.03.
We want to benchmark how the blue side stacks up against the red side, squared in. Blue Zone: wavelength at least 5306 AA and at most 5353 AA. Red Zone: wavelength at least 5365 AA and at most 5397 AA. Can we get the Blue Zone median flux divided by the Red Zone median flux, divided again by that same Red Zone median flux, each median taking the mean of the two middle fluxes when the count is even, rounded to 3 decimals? 0.123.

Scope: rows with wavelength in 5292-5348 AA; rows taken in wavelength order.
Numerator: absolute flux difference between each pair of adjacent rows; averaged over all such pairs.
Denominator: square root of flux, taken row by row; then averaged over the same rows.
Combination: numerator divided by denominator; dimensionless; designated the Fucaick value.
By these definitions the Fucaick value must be 0.047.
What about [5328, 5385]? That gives 0.044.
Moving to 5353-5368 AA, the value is 0.054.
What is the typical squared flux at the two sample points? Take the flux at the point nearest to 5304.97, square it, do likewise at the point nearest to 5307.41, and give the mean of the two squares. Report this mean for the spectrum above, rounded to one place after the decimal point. 73.9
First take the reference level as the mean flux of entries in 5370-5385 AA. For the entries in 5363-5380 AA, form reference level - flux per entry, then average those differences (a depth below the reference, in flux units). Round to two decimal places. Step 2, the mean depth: 0.20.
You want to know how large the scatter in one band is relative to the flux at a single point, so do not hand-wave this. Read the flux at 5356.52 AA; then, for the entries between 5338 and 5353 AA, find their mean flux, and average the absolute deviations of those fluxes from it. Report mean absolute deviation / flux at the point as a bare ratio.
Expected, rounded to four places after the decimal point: 0.0123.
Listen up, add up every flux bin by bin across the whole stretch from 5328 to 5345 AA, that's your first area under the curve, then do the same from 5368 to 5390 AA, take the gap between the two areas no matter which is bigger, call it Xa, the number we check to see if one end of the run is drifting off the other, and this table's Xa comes 45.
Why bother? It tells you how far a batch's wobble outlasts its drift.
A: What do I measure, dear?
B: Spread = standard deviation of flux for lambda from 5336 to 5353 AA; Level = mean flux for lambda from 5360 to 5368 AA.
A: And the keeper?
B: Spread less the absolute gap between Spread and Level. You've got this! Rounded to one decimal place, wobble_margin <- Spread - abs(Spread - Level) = -7.9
